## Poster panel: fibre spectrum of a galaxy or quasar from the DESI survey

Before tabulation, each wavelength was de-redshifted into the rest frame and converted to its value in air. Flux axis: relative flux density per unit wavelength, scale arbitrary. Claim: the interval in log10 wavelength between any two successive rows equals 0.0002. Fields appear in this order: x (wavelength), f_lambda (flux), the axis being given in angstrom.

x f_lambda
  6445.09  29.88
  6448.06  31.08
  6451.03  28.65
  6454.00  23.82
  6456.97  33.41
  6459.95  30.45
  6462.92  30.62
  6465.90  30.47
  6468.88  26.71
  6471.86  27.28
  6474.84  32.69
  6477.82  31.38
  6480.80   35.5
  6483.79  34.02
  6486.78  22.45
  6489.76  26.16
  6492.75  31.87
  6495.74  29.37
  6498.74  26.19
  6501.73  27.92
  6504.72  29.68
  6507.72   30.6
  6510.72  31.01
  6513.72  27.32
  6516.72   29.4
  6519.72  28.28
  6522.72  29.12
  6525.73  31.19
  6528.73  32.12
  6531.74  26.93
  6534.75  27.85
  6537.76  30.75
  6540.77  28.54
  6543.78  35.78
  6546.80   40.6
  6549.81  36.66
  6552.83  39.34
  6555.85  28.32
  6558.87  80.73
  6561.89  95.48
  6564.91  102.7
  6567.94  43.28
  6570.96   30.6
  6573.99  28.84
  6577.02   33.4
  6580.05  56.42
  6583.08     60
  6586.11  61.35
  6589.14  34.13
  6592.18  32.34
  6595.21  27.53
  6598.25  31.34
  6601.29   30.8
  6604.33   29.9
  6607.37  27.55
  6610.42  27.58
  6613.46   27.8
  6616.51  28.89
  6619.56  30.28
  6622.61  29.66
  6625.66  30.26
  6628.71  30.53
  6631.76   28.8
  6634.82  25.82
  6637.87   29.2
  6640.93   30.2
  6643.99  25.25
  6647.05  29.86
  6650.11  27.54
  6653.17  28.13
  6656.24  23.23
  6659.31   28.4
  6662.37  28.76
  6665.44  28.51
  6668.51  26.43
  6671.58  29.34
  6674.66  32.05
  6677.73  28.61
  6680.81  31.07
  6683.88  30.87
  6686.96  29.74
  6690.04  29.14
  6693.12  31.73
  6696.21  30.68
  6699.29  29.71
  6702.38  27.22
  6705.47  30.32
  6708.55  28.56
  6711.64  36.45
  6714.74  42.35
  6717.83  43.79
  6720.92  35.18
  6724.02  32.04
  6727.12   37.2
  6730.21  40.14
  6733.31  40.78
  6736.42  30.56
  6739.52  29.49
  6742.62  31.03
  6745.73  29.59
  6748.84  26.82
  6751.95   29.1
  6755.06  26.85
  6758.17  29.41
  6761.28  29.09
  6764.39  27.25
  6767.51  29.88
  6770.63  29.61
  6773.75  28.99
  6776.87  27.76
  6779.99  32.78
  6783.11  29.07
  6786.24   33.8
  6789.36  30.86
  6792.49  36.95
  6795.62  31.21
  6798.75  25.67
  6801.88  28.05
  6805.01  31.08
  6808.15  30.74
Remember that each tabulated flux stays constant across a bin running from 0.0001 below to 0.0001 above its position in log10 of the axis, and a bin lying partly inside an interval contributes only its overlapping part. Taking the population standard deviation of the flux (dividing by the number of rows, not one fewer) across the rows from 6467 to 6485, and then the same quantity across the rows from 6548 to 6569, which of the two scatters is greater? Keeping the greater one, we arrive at 29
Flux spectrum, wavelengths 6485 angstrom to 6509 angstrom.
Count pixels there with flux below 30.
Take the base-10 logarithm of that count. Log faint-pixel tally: 0.78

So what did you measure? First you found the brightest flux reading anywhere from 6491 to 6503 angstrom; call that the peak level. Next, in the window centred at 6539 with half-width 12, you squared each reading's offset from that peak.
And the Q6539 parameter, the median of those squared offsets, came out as 16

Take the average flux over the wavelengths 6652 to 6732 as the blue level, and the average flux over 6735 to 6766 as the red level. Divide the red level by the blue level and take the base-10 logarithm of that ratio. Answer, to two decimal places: -0.04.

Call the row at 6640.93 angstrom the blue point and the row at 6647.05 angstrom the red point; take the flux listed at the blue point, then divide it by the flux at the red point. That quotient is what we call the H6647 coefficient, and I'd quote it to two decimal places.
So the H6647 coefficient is 1.01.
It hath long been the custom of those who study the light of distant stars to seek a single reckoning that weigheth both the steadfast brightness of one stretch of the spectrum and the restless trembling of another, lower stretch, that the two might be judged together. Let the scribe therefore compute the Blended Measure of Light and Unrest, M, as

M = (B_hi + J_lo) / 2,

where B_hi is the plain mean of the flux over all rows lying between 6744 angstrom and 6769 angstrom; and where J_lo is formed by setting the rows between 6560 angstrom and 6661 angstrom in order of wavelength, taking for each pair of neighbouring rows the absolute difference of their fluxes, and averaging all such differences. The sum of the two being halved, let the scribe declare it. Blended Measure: 17.2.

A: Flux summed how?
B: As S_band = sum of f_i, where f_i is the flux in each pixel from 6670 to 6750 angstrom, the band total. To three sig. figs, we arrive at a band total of 844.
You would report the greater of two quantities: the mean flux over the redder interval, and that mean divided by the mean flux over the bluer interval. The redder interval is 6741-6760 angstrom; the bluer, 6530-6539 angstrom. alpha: 28.8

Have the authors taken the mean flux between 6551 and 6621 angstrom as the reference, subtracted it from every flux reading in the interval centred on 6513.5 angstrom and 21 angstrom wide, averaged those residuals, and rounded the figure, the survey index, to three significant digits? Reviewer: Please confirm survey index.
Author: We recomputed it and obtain -13.6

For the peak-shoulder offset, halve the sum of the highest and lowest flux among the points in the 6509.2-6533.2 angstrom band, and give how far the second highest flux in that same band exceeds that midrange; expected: 1.7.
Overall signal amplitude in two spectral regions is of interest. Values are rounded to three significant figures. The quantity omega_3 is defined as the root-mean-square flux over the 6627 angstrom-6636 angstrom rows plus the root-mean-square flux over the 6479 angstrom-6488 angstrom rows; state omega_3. 59.7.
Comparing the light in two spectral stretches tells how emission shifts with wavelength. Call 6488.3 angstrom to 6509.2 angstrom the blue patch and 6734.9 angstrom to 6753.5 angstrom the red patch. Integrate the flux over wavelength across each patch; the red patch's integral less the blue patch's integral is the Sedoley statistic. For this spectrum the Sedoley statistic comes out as -55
